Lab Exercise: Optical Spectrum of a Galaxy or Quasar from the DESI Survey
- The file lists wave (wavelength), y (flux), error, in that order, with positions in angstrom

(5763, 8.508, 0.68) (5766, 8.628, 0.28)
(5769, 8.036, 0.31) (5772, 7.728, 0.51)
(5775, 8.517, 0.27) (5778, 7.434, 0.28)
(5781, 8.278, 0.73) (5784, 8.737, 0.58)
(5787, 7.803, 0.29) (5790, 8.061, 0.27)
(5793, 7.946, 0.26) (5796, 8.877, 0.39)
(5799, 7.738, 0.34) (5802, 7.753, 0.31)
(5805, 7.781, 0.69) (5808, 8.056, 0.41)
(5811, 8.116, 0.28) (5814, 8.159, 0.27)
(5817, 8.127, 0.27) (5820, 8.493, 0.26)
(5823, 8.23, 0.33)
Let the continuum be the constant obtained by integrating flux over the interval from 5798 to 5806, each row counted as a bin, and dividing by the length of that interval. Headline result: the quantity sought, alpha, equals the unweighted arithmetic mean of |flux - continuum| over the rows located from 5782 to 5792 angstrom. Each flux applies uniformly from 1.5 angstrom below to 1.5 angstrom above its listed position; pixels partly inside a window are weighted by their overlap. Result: 0.44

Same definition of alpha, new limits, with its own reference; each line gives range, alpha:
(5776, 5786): 0.61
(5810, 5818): 0.38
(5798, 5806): 0.02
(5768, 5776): 0.36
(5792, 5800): 0.44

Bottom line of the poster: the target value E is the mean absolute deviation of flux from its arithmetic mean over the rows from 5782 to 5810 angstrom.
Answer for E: 0.32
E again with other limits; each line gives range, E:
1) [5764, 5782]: 0.37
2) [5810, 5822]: 0.13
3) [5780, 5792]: 0.29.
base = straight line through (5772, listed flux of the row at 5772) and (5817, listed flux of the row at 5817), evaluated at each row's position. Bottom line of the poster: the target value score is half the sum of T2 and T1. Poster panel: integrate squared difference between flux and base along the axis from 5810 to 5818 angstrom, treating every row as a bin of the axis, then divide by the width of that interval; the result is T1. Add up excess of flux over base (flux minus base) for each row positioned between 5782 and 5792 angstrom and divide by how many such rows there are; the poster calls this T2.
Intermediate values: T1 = 0.00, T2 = 0.34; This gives 0.17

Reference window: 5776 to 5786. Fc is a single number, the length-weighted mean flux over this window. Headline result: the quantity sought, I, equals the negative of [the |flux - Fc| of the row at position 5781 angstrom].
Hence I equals -0.13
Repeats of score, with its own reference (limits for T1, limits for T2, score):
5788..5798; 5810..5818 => 0.15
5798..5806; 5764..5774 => 0.24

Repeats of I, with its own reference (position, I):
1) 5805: -0.37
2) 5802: -0.40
